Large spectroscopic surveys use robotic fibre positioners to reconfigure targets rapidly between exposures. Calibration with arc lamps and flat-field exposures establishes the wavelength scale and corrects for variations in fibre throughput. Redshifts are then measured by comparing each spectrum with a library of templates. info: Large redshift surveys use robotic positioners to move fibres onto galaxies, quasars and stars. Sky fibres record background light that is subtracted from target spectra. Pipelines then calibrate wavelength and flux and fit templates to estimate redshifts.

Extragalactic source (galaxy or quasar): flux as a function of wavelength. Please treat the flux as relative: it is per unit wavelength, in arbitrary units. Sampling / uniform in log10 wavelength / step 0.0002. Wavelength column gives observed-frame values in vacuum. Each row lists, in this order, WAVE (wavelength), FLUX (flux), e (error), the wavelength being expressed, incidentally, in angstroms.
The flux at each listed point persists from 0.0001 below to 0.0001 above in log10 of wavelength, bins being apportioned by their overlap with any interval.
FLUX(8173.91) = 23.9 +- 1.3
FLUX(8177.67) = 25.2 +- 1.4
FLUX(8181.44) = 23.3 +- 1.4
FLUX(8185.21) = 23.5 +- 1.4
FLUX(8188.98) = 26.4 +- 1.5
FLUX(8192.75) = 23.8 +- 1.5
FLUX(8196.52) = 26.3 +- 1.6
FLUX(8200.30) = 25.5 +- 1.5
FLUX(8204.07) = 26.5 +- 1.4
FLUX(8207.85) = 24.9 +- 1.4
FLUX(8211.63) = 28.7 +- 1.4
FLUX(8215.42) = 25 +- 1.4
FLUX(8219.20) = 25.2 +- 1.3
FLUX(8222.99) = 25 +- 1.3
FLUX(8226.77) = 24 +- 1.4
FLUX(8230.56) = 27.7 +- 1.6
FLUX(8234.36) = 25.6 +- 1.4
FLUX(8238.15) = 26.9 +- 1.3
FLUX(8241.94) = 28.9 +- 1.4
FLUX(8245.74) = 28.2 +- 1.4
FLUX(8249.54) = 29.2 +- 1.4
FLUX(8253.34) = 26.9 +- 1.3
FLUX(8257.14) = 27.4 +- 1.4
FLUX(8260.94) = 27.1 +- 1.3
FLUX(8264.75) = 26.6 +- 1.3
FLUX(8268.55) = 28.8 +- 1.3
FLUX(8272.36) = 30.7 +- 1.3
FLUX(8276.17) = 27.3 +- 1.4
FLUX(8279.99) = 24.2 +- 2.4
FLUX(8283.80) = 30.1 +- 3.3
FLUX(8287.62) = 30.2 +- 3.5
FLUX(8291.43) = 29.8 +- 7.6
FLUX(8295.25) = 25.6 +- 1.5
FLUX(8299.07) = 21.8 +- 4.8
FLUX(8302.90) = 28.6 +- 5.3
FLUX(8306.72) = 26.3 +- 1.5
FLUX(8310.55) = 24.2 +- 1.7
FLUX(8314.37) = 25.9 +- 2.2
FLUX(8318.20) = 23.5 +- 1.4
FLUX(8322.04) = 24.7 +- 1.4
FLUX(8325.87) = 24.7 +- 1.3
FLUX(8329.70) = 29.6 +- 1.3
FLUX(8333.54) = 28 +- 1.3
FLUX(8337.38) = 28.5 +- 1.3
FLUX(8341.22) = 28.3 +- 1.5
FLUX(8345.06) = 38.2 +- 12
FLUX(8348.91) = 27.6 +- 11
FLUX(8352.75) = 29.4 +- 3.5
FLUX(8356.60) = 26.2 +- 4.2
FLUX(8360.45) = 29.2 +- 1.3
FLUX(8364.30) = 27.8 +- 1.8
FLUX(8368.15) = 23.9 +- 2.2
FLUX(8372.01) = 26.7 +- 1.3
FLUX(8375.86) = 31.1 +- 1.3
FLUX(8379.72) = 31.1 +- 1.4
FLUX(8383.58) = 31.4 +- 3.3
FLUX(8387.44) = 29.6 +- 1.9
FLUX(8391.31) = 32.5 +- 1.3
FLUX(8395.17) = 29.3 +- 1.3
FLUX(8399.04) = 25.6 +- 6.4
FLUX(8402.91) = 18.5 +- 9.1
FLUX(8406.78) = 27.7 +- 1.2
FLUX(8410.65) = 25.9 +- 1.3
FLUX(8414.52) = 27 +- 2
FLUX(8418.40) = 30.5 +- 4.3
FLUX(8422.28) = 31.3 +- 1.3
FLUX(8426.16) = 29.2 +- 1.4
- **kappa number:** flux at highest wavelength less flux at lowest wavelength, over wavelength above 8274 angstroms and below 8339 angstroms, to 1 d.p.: 1.2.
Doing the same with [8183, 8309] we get 2.8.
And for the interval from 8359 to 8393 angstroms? 3.3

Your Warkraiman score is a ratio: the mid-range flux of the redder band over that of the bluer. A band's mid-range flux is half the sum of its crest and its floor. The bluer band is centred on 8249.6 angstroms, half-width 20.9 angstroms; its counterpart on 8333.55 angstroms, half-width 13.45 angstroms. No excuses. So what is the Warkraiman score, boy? 1.15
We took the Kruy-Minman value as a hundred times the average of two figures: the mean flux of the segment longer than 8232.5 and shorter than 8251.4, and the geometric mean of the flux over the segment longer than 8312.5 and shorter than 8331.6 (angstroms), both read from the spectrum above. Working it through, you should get 2668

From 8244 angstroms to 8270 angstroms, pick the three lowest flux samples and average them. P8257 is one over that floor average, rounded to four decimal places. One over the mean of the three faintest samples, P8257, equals 0.0372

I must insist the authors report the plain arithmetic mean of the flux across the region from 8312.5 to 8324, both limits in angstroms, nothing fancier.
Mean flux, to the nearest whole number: 25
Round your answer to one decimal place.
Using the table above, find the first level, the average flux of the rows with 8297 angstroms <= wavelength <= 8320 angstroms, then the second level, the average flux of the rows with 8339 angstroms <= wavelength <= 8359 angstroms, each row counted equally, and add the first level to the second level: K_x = 55.0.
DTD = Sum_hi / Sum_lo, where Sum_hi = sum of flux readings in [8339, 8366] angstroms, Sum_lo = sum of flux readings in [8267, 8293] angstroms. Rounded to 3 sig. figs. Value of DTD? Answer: 1.03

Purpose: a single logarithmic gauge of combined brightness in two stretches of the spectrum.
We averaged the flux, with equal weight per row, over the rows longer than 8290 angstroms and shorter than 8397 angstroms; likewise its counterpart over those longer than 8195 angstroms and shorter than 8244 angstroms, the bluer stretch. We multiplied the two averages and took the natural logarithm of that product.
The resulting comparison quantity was 6.60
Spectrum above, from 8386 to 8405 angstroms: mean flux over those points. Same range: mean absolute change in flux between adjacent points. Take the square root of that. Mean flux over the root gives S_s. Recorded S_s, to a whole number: 13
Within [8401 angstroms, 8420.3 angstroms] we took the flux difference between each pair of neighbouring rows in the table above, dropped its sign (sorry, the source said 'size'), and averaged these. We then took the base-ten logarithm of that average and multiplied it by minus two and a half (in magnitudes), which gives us -1.5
